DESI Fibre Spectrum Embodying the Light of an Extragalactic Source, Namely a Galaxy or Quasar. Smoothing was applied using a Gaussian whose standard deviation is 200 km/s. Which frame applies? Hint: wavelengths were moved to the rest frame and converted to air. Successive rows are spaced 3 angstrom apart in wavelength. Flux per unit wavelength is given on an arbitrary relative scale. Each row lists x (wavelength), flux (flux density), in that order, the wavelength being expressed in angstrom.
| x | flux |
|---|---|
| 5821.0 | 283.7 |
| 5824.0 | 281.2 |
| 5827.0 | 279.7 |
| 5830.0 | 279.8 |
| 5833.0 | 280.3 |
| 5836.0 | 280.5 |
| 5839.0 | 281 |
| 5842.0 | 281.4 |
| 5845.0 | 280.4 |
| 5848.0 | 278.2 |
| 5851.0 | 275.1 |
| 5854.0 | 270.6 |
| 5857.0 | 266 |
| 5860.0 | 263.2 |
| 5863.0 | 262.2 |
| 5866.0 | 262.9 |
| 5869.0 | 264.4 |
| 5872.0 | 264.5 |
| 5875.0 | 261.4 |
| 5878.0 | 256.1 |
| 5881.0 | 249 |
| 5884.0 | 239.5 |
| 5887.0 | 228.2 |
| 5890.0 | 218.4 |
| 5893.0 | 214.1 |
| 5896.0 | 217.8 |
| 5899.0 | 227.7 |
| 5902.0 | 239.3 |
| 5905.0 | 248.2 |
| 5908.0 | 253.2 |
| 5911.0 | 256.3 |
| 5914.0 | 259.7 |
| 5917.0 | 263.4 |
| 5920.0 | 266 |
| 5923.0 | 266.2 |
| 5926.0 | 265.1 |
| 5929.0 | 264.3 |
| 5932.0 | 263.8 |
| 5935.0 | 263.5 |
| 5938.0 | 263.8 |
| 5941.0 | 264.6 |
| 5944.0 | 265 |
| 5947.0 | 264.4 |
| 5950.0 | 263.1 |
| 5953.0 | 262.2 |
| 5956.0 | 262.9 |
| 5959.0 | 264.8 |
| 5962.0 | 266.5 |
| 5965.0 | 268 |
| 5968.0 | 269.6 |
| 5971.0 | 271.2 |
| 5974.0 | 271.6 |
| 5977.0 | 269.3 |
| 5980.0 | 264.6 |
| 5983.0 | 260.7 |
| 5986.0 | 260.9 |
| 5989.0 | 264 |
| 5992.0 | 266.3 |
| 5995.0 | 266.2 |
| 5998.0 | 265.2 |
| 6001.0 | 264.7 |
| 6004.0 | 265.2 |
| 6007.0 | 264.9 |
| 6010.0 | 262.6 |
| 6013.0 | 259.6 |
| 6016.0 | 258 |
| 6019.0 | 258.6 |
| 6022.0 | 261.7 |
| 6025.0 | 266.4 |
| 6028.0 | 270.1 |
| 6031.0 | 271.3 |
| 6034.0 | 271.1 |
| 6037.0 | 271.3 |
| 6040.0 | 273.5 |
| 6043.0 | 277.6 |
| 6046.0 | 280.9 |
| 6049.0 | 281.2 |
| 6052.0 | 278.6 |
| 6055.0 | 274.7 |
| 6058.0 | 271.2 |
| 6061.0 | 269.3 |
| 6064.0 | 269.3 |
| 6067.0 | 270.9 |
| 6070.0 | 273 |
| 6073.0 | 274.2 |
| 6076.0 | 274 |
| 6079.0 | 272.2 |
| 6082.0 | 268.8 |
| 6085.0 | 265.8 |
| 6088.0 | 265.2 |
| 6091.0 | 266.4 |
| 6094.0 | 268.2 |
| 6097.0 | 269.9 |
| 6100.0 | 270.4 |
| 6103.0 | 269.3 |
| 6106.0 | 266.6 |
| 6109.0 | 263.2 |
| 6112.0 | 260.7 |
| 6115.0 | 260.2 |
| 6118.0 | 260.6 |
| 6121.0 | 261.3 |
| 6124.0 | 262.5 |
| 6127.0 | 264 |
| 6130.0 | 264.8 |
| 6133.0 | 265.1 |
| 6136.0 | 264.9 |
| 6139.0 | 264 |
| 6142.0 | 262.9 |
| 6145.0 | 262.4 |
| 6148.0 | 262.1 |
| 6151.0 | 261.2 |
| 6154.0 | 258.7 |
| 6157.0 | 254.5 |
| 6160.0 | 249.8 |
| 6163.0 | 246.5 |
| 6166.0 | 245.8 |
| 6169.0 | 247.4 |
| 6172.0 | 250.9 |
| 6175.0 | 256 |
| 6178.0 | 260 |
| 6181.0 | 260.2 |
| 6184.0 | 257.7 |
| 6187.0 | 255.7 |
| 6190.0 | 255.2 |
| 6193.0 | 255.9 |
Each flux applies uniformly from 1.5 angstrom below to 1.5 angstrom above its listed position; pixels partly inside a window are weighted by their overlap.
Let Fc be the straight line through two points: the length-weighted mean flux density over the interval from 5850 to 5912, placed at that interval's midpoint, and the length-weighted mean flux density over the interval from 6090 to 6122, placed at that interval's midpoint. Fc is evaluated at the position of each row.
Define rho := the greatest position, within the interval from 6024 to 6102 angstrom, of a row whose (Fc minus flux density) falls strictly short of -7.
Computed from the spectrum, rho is 6079.0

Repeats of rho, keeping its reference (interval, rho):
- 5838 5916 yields 5914.0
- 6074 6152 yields 6079.0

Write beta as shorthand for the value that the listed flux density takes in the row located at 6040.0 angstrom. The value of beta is 273.5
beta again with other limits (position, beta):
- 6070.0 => 273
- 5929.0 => 264.3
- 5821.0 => 283.7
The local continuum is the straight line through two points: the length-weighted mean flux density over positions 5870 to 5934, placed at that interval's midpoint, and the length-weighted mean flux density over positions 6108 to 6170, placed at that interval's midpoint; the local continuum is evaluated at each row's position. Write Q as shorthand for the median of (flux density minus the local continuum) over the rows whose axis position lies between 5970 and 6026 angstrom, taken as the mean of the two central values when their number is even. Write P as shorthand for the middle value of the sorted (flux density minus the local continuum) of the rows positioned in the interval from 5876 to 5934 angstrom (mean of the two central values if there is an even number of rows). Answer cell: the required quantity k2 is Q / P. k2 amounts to 2.9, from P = 4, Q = 11.5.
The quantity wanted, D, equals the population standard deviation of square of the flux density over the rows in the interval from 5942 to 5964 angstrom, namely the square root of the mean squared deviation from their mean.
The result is 726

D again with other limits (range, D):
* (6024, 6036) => 1060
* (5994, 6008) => 274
